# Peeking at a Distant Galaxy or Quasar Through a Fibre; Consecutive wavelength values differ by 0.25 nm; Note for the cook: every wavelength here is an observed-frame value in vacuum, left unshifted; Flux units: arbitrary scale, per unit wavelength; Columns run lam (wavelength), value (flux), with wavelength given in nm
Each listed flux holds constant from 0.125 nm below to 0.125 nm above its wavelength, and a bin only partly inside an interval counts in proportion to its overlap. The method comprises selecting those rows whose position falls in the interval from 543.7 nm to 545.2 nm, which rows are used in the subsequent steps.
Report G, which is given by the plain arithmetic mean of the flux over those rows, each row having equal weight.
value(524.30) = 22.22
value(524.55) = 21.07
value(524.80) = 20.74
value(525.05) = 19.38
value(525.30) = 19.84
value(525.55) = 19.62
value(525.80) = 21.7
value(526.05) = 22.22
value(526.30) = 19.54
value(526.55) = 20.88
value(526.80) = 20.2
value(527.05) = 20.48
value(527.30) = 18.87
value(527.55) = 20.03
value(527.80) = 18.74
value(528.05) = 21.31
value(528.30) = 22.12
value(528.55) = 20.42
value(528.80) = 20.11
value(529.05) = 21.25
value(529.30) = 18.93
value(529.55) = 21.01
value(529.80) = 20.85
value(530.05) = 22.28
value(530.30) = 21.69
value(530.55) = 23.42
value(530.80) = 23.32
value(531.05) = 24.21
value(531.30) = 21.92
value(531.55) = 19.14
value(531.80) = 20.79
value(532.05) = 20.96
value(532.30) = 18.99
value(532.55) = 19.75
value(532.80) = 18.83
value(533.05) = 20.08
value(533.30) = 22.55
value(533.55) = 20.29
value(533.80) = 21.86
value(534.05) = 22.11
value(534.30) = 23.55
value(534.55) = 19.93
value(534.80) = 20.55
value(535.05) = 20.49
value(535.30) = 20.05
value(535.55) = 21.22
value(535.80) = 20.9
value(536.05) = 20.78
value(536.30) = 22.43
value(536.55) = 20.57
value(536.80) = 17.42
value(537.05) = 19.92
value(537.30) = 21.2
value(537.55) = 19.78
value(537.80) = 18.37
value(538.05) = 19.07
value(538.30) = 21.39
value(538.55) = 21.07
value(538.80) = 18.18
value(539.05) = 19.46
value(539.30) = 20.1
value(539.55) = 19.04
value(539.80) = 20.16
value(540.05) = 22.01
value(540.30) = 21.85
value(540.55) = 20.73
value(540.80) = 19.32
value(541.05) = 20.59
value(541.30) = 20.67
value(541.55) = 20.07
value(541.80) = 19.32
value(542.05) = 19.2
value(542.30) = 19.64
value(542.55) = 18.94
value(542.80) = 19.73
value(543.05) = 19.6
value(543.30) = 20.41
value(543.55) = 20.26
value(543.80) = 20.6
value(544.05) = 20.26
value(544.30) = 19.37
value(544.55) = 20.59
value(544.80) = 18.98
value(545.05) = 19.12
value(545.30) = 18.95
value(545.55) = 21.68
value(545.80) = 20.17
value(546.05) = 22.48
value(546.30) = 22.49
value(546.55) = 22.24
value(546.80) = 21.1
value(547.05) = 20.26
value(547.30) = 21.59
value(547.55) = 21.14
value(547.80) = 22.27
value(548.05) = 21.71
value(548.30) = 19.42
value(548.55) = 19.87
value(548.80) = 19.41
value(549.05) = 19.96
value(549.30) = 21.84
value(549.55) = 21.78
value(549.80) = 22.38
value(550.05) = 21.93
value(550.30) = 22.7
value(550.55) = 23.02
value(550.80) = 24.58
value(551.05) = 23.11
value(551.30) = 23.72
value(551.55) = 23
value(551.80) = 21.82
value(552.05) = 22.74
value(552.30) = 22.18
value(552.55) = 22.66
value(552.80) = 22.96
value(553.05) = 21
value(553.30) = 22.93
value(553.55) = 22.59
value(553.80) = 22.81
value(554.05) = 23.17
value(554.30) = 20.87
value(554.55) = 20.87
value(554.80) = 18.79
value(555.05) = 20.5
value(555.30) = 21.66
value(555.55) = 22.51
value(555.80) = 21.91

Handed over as 19.8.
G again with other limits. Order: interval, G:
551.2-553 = 22.7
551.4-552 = 22.4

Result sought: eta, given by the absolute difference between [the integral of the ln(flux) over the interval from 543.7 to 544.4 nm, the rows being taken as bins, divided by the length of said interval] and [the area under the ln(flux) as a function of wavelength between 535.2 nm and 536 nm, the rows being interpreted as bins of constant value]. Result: 0.57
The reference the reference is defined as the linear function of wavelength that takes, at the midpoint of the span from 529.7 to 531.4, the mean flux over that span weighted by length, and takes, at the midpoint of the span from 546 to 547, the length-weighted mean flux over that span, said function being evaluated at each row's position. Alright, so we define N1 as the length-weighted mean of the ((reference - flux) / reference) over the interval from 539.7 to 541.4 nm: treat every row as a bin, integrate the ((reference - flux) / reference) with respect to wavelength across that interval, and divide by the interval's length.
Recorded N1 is 0.06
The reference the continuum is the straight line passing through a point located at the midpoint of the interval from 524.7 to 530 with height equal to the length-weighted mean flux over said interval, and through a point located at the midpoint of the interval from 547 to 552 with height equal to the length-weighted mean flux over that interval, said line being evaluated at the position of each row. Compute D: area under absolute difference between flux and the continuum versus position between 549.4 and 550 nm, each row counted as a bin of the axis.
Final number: 0.15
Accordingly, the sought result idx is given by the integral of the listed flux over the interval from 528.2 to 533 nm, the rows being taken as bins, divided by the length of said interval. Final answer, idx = 21.0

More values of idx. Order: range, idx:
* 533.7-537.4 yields 20.9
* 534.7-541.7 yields 20.3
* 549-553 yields 22.5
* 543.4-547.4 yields 20.6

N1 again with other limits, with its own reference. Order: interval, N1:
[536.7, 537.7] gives 0.12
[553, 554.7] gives -0.02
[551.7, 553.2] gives -0.03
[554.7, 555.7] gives 0.03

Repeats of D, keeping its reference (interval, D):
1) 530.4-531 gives 1.67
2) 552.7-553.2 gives 0.49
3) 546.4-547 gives 0.42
